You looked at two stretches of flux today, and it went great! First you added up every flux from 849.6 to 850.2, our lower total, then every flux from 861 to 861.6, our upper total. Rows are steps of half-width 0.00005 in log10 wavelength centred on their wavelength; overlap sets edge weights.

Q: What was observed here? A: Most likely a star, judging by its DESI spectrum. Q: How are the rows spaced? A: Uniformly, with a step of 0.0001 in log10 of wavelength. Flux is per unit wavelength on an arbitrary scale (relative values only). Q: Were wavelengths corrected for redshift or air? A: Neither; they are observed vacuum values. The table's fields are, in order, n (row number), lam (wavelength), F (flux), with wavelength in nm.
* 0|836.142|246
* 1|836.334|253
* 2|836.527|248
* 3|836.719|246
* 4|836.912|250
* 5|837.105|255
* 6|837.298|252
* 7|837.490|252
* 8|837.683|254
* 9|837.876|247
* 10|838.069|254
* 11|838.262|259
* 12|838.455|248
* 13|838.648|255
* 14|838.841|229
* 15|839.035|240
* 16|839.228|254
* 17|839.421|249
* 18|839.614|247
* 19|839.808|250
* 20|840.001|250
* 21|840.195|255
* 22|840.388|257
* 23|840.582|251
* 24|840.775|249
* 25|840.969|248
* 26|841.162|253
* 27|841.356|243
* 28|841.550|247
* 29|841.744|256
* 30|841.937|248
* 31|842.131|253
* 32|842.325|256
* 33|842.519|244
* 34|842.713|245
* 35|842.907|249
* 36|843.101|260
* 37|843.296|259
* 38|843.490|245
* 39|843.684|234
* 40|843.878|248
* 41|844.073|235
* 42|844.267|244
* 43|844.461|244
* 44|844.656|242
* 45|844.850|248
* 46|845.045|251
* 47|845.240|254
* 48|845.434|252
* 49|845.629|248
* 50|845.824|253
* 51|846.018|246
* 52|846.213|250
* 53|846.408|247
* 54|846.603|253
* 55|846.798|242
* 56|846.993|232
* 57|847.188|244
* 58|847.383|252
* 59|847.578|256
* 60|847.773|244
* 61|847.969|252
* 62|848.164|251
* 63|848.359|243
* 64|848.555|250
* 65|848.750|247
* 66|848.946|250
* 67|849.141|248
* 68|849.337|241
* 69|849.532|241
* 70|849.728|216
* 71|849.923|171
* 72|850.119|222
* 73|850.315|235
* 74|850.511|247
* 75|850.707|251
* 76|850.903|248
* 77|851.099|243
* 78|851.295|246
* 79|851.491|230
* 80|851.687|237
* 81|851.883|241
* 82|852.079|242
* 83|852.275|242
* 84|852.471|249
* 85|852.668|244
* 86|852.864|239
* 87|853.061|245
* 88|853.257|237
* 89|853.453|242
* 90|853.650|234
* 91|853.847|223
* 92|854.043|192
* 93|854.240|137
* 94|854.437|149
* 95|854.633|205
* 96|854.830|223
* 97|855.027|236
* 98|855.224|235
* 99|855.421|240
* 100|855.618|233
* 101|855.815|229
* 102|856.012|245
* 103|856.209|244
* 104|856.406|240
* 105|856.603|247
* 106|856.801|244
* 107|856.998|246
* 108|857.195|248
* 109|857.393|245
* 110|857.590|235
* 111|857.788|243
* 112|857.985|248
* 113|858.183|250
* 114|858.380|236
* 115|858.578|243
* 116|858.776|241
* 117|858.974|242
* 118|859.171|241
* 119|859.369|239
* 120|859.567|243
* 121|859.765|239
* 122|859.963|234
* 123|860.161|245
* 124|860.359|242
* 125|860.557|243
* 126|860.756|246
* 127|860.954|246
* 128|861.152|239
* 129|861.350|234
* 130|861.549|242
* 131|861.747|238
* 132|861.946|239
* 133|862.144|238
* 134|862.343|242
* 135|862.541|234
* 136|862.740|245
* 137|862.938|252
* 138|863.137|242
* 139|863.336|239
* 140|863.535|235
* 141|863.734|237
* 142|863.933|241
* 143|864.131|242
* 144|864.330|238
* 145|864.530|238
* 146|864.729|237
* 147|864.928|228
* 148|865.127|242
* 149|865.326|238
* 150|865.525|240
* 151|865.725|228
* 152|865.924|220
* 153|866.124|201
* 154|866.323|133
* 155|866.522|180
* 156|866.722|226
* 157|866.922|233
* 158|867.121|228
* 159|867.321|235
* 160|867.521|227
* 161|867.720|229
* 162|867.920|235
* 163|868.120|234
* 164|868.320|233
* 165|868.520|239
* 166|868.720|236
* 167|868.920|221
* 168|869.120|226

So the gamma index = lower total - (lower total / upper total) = 608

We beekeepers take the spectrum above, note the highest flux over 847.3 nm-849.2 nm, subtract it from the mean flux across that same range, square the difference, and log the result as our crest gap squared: 45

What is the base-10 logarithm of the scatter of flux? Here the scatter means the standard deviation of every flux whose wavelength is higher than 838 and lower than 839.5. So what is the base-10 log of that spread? 1.0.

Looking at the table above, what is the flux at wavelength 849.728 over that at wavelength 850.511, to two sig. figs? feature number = 0.87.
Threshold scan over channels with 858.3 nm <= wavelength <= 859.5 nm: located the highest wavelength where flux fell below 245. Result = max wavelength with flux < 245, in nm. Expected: 859.369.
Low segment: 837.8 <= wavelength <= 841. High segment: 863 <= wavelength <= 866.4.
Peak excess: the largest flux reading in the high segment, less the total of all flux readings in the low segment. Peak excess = -4000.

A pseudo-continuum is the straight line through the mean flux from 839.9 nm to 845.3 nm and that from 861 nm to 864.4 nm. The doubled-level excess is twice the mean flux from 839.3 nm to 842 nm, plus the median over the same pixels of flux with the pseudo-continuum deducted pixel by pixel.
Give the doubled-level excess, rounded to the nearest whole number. 500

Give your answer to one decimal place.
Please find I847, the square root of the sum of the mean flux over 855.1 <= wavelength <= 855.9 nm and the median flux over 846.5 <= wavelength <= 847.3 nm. 21.8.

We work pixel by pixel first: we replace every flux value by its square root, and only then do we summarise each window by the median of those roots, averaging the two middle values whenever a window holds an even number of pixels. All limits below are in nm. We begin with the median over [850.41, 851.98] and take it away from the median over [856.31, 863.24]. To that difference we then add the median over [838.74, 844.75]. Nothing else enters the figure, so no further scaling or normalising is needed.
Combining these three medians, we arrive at 15.7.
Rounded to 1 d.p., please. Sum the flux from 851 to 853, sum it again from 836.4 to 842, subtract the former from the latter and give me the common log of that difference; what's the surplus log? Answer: 3.7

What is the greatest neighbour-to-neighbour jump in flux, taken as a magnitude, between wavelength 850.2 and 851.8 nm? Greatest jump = 16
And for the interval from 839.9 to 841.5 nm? 10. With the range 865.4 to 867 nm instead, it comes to 68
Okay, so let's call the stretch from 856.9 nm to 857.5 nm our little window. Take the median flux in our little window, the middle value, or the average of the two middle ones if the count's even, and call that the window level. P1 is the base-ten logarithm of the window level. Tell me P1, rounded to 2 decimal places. 2.39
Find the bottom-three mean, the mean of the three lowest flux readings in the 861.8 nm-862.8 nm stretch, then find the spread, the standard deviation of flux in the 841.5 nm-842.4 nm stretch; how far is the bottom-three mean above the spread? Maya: 233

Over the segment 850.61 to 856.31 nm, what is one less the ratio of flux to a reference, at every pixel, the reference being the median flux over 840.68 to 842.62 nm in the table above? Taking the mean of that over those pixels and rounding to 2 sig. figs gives 0.076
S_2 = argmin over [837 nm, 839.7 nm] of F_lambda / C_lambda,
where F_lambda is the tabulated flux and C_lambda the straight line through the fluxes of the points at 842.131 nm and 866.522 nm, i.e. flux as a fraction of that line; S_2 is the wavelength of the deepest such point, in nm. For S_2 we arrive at 838.841 nm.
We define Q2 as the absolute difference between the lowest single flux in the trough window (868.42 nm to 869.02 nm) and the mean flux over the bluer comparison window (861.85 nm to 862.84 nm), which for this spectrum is 19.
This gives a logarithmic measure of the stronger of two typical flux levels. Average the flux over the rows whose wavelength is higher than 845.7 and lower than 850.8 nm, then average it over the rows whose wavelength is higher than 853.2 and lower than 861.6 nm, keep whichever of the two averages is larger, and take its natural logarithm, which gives 5.49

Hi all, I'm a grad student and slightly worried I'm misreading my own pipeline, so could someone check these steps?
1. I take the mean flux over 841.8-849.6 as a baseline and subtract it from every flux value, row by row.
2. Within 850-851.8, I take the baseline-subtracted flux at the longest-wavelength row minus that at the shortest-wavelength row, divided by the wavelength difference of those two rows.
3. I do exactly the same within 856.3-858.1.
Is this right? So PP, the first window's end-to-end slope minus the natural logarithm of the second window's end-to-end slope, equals 8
